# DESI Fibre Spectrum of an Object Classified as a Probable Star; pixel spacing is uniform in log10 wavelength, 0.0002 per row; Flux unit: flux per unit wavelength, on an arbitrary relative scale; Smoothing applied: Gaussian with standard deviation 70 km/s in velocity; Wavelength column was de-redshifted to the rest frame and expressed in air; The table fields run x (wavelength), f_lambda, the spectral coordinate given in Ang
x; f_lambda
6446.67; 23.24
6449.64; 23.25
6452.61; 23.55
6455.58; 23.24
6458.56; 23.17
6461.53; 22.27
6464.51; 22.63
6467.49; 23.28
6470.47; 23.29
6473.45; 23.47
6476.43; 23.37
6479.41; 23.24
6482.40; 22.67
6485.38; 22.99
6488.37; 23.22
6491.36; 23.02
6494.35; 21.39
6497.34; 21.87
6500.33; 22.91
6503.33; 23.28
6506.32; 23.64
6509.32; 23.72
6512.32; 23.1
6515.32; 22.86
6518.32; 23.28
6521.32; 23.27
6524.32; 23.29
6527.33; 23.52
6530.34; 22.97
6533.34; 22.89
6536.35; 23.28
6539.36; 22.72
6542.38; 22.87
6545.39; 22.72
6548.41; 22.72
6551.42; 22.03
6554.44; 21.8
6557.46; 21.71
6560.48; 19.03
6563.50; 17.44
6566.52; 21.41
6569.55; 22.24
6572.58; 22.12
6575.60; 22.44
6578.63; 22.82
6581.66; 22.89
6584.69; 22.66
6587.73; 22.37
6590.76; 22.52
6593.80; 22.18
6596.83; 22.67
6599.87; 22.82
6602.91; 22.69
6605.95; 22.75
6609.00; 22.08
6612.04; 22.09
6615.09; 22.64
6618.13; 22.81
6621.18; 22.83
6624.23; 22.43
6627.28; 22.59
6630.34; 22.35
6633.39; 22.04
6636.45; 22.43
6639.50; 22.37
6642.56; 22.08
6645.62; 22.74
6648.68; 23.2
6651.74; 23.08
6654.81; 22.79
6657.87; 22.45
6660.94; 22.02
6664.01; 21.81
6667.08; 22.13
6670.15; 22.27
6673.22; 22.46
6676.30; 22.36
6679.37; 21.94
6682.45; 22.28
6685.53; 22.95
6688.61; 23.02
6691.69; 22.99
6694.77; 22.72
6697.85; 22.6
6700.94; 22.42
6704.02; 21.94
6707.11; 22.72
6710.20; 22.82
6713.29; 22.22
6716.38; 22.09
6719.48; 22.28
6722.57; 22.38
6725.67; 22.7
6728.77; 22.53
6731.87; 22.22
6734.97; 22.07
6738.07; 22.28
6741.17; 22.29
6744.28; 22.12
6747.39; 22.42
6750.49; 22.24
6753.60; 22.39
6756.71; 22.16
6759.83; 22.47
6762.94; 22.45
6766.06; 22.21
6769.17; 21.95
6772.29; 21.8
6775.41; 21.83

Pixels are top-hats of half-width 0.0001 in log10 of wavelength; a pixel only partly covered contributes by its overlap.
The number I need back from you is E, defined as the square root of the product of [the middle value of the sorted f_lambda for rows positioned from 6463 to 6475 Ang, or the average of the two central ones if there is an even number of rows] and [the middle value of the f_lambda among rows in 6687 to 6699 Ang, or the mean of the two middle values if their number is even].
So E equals 23.1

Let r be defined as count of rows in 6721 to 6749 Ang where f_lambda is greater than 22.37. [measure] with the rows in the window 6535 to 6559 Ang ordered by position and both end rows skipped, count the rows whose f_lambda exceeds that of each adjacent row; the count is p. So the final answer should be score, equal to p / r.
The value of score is 0.25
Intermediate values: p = 1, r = 4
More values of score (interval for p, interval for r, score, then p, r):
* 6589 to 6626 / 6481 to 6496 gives 0.75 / 3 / 4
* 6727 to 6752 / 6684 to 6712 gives 0.25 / 2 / 8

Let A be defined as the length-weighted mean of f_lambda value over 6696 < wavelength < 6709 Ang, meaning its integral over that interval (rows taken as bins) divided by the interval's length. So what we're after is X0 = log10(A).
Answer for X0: 1.35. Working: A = 22.44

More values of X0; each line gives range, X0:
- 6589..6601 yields 1.35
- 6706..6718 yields 1.35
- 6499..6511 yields 1.37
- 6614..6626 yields 1.36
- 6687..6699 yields 1.36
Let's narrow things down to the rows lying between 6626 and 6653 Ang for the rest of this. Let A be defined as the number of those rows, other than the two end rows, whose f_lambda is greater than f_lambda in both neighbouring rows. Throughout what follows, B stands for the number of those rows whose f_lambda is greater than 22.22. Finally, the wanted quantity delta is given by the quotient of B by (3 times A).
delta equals 1.17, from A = 2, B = 7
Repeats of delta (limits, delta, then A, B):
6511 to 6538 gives 1.50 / 2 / 9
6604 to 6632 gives 1.17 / 2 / 7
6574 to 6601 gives 1.33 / 2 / 8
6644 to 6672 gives 2.00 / 1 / 6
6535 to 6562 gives 1.67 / 1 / 5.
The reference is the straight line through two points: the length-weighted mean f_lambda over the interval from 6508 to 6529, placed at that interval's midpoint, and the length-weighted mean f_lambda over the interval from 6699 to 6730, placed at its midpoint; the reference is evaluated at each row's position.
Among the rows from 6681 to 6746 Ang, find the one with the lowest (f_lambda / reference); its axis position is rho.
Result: 6704.02 Ang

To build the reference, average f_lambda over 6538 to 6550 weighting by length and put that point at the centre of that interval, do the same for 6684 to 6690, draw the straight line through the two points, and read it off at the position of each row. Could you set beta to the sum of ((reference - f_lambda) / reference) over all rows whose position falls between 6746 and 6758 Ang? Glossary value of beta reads 0.14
